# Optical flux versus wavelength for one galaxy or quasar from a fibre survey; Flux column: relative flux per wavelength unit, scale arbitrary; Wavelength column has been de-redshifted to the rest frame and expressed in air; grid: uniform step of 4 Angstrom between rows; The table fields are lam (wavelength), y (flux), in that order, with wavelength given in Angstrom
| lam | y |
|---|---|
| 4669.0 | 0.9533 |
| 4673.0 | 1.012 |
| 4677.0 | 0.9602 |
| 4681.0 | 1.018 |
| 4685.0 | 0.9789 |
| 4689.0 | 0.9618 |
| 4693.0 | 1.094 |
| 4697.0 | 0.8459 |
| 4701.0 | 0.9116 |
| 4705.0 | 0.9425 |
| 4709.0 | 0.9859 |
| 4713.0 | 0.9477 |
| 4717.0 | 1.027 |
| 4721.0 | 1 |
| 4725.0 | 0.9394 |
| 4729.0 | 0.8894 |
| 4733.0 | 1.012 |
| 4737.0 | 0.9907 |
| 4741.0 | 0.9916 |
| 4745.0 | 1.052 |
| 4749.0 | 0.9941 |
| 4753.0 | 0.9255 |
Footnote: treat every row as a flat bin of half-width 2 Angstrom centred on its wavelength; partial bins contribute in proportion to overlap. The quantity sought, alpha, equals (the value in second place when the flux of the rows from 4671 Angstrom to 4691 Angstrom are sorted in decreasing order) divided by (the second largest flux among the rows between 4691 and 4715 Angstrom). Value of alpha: 1.03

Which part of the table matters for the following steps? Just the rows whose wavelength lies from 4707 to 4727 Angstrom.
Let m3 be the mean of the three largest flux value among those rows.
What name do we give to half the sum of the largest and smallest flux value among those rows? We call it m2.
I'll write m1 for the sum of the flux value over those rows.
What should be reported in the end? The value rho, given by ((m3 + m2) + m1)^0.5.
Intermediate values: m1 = 4.90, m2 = 0.98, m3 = 1.00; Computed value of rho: 2.62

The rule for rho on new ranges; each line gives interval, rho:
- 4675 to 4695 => 2.66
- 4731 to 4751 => 2.66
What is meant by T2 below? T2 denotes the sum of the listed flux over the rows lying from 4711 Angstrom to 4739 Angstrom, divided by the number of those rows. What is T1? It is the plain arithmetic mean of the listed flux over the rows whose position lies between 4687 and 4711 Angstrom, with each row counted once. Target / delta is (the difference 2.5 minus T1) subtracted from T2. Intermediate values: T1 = 0.96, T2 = 0.97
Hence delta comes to -0.571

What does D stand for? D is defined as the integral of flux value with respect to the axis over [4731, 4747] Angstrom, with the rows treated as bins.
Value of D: 16.2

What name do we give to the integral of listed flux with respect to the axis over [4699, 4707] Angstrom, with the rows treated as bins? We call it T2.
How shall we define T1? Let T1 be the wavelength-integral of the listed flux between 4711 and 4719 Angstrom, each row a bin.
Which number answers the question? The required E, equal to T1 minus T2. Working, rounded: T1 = 7.90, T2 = 7.42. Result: 0.5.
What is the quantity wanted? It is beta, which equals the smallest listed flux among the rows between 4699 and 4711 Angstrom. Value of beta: 0.9116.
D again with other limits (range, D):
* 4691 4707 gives 15.2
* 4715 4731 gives 15.4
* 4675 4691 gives 15.7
